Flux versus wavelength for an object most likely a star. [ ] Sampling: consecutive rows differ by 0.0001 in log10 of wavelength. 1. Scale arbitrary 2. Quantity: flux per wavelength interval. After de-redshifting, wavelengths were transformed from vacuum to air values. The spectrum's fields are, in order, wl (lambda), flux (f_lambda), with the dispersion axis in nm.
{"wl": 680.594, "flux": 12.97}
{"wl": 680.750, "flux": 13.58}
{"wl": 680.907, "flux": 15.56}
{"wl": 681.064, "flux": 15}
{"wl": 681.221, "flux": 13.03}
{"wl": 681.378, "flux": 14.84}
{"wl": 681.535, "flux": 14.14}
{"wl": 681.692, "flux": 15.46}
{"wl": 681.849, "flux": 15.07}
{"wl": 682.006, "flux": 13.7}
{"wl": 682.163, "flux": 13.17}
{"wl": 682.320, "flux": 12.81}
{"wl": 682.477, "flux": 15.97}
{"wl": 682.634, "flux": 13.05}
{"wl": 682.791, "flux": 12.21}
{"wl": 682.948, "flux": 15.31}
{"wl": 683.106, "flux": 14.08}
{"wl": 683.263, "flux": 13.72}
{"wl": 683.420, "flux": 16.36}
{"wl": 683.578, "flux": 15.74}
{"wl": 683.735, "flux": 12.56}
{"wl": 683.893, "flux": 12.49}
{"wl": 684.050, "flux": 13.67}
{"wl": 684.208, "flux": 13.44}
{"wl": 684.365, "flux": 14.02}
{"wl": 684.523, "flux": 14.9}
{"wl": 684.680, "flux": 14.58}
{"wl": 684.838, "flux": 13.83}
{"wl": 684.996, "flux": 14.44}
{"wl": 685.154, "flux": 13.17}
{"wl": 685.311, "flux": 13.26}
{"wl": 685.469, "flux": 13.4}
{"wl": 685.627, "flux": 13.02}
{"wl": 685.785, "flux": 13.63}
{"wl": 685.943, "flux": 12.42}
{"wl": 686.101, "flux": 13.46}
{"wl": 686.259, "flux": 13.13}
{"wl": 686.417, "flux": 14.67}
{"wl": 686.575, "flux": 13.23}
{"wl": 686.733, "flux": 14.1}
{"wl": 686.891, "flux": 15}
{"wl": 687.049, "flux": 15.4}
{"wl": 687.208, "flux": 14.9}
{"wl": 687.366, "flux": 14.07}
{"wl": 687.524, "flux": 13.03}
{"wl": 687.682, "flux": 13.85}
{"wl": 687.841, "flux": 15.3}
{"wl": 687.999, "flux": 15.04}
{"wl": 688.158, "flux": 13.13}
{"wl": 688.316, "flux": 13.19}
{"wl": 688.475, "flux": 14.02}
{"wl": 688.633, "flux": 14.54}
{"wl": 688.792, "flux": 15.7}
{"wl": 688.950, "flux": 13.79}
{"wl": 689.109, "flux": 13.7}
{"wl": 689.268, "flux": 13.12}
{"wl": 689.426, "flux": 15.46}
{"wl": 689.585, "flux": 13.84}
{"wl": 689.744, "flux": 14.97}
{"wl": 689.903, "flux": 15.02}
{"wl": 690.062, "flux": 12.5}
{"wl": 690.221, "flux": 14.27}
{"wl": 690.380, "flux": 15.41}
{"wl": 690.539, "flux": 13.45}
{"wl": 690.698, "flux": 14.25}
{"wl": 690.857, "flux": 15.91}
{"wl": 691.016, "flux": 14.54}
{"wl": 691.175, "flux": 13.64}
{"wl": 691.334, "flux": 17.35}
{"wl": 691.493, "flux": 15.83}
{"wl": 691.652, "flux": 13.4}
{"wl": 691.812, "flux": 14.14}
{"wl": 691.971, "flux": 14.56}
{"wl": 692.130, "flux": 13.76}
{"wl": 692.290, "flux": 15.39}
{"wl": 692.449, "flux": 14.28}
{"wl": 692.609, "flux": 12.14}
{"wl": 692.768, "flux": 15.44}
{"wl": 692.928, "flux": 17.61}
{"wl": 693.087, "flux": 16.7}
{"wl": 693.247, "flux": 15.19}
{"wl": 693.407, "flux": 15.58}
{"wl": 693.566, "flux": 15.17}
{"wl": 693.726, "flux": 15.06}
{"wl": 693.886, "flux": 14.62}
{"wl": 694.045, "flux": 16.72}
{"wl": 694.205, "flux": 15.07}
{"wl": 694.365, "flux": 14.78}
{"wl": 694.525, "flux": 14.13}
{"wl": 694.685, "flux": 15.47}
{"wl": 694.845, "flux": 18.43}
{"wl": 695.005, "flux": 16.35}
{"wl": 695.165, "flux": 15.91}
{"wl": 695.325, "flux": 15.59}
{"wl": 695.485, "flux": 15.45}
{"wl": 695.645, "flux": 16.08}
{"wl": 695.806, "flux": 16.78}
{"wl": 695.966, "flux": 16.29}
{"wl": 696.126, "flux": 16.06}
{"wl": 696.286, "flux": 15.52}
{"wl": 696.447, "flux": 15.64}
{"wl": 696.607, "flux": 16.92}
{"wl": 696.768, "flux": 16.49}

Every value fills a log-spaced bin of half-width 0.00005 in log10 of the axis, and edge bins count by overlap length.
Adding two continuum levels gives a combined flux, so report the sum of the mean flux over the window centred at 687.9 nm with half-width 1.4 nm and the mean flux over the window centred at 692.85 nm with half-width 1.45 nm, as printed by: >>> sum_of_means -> 29.2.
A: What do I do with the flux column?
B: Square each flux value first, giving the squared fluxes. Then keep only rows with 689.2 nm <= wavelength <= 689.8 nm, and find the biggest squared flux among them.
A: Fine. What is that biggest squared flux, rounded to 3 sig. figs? 239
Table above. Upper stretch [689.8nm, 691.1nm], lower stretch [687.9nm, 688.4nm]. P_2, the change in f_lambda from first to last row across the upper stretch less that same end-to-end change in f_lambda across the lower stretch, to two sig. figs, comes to 1.4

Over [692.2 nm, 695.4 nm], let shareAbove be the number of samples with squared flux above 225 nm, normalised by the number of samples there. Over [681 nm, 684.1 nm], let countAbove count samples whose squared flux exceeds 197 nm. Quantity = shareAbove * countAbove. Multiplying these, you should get 7.5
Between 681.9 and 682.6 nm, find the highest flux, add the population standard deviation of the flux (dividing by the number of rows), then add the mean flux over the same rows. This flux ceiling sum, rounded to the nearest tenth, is 31.1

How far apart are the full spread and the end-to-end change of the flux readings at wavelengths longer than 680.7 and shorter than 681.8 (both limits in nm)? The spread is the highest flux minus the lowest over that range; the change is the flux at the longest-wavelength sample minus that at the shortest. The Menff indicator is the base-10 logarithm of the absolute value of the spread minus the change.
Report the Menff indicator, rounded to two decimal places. -0.19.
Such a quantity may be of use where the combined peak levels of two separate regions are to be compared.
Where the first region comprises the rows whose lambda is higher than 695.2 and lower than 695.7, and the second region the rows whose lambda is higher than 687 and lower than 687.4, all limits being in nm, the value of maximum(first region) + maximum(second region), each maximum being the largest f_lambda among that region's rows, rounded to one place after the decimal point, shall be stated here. 31.5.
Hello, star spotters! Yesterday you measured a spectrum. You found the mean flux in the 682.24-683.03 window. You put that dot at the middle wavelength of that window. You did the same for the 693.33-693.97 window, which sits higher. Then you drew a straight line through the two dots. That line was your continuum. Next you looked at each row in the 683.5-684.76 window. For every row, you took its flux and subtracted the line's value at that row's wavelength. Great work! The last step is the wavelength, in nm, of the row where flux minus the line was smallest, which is 683.893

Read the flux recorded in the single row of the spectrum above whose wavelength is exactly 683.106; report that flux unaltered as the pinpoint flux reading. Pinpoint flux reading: 14.08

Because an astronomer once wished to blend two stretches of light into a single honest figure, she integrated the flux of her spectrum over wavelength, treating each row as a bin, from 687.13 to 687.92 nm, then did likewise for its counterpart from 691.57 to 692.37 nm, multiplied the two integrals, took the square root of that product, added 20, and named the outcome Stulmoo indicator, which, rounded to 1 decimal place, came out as 31.3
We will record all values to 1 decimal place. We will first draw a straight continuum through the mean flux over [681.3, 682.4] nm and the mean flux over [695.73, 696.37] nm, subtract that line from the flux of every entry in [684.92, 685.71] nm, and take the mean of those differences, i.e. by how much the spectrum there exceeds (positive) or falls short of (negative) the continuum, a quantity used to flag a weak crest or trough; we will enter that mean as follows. -1.2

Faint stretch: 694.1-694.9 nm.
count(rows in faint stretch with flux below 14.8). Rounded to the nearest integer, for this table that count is 2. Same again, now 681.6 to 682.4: 3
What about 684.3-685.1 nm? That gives 4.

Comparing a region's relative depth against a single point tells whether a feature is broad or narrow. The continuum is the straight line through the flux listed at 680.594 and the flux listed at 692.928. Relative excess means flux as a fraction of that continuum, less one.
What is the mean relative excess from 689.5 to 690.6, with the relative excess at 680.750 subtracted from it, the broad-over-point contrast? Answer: -0.18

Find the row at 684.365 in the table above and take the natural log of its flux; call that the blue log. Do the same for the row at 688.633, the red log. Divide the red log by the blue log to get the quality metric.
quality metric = 1.01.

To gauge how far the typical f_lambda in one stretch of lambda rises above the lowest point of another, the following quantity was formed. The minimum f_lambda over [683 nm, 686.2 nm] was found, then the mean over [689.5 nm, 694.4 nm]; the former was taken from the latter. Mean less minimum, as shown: 2.4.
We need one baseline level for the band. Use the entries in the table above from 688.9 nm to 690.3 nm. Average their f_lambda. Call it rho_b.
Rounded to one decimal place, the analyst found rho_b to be 14.1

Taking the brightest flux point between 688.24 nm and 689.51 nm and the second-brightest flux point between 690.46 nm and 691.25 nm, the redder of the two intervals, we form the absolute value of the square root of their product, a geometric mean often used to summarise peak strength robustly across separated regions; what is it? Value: 15.1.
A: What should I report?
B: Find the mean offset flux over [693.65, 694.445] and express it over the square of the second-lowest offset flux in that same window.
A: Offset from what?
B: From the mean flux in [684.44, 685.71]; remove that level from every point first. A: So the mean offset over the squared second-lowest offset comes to 1.6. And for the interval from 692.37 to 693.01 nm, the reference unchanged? 5.0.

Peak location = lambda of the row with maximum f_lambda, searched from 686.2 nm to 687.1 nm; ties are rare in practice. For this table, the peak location 687.049 nm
